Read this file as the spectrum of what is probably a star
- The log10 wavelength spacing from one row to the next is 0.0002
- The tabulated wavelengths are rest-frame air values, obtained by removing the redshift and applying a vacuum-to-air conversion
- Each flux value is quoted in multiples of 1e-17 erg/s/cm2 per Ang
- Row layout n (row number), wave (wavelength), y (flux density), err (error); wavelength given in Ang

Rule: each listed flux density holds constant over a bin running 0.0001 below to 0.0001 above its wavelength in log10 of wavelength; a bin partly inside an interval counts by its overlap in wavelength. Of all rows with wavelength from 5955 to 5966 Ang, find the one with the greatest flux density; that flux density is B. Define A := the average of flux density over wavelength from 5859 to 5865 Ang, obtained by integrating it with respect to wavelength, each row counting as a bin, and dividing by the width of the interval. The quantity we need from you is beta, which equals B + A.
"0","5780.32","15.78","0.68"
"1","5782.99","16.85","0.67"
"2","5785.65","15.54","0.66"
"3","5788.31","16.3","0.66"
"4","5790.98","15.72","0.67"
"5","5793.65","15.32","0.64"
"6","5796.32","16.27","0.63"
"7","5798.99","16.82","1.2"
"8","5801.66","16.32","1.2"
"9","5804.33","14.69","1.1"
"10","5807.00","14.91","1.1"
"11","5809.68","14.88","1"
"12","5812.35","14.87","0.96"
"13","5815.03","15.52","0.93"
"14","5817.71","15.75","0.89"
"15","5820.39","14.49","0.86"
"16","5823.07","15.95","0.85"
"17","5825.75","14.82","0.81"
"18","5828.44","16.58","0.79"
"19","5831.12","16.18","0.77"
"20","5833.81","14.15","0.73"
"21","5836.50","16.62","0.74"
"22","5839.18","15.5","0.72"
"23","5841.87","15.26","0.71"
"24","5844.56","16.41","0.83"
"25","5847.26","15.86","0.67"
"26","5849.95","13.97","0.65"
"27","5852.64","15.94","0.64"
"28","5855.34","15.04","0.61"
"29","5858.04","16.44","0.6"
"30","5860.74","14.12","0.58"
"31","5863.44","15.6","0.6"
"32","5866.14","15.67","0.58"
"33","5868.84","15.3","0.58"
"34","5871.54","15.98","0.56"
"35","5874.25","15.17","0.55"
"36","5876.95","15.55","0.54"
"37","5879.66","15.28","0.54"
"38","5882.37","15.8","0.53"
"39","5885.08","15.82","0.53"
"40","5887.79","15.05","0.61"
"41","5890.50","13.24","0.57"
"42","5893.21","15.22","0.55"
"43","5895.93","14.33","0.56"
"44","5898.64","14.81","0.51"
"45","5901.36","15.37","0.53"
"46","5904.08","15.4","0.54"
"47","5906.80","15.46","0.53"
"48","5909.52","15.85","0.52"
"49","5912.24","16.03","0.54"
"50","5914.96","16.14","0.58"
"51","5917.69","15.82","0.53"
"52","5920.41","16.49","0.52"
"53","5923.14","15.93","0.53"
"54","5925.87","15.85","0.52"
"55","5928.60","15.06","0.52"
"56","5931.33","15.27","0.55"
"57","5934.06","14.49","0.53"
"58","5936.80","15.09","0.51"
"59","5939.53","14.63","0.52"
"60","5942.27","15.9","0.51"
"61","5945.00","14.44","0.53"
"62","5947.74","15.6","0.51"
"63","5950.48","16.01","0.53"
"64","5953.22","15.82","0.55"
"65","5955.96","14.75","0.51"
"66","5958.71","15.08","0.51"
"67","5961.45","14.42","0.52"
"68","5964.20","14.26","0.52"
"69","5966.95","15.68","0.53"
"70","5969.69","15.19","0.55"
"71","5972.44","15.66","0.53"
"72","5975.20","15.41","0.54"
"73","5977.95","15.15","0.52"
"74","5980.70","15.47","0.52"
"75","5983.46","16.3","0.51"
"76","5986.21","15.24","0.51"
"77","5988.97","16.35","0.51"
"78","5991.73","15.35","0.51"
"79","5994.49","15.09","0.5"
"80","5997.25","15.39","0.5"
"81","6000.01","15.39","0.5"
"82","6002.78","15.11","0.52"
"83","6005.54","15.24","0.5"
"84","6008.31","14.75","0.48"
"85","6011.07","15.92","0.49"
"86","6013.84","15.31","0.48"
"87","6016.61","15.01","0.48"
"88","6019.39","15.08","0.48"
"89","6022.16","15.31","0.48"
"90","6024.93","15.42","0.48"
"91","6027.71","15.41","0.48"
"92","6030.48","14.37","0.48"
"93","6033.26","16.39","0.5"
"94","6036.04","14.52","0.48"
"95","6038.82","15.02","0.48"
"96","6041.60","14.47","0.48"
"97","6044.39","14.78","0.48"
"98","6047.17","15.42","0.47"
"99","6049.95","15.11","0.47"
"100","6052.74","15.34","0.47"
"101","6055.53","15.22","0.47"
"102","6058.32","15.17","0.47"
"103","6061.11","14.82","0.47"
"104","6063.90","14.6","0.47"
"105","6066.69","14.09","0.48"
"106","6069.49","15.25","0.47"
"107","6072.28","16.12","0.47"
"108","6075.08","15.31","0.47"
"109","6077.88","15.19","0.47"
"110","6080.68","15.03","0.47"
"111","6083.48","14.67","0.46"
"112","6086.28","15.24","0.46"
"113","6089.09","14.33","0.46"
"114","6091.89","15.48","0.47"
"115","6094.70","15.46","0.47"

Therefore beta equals 30.1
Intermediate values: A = 15.0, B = 15.08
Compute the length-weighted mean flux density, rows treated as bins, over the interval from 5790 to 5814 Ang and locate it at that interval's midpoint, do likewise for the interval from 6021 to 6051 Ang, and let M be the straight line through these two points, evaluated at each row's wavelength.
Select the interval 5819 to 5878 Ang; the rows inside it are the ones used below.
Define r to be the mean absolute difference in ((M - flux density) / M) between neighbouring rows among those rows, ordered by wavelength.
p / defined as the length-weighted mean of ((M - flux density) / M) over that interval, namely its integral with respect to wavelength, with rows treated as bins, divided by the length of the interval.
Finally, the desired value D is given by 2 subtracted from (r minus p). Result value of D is -1.922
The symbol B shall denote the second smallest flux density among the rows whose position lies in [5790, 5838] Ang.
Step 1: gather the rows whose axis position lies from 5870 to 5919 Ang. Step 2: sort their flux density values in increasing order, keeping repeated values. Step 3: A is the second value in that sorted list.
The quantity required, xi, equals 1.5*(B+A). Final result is 43.2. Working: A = 14.33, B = 14.49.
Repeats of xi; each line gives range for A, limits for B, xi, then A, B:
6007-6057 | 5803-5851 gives 42.9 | 14.47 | 14.15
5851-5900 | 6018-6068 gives 42.7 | 14.12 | 14.37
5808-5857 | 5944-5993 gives 42.9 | 14.15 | 14.42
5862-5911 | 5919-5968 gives 43.1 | 14.33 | 14.42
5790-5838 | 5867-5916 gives 43.2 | 14.49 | 14.33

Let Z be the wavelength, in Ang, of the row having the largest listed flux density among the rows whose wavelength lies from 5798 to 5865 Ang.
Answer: 5798.99 Ang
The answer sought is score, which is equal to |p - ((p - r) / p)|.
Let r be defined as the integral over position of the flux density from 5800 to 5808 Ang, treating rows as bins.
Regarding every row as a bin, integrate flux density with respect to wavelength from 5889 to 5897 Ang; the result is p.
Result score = 114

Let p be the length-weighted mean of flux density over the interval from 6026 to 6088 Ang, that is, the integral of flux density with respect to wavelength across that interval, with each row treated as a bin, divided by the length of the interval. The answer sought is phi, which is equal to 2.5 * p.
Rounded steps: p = 15.1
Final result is 37.7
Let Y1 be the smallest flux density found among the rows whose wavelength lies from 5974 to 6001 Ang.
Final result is 15.09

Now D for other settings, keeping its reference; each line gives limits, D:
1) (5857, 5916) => -1.959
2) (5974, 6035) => -1.950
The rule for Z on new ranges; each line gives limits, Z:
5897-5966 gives 5920.41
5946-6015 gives 5988.97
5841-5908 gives 5858.04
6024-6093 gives 6033.26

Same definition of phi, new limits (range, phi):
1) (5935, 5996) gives 38.3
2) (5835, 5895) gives 38.5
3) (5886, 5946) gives 38.2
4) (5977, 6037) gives 38.4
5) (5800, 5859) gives 38.7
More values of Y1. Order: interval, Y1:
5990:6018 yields 14.75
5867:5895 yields 13.24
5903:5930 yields 15.06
